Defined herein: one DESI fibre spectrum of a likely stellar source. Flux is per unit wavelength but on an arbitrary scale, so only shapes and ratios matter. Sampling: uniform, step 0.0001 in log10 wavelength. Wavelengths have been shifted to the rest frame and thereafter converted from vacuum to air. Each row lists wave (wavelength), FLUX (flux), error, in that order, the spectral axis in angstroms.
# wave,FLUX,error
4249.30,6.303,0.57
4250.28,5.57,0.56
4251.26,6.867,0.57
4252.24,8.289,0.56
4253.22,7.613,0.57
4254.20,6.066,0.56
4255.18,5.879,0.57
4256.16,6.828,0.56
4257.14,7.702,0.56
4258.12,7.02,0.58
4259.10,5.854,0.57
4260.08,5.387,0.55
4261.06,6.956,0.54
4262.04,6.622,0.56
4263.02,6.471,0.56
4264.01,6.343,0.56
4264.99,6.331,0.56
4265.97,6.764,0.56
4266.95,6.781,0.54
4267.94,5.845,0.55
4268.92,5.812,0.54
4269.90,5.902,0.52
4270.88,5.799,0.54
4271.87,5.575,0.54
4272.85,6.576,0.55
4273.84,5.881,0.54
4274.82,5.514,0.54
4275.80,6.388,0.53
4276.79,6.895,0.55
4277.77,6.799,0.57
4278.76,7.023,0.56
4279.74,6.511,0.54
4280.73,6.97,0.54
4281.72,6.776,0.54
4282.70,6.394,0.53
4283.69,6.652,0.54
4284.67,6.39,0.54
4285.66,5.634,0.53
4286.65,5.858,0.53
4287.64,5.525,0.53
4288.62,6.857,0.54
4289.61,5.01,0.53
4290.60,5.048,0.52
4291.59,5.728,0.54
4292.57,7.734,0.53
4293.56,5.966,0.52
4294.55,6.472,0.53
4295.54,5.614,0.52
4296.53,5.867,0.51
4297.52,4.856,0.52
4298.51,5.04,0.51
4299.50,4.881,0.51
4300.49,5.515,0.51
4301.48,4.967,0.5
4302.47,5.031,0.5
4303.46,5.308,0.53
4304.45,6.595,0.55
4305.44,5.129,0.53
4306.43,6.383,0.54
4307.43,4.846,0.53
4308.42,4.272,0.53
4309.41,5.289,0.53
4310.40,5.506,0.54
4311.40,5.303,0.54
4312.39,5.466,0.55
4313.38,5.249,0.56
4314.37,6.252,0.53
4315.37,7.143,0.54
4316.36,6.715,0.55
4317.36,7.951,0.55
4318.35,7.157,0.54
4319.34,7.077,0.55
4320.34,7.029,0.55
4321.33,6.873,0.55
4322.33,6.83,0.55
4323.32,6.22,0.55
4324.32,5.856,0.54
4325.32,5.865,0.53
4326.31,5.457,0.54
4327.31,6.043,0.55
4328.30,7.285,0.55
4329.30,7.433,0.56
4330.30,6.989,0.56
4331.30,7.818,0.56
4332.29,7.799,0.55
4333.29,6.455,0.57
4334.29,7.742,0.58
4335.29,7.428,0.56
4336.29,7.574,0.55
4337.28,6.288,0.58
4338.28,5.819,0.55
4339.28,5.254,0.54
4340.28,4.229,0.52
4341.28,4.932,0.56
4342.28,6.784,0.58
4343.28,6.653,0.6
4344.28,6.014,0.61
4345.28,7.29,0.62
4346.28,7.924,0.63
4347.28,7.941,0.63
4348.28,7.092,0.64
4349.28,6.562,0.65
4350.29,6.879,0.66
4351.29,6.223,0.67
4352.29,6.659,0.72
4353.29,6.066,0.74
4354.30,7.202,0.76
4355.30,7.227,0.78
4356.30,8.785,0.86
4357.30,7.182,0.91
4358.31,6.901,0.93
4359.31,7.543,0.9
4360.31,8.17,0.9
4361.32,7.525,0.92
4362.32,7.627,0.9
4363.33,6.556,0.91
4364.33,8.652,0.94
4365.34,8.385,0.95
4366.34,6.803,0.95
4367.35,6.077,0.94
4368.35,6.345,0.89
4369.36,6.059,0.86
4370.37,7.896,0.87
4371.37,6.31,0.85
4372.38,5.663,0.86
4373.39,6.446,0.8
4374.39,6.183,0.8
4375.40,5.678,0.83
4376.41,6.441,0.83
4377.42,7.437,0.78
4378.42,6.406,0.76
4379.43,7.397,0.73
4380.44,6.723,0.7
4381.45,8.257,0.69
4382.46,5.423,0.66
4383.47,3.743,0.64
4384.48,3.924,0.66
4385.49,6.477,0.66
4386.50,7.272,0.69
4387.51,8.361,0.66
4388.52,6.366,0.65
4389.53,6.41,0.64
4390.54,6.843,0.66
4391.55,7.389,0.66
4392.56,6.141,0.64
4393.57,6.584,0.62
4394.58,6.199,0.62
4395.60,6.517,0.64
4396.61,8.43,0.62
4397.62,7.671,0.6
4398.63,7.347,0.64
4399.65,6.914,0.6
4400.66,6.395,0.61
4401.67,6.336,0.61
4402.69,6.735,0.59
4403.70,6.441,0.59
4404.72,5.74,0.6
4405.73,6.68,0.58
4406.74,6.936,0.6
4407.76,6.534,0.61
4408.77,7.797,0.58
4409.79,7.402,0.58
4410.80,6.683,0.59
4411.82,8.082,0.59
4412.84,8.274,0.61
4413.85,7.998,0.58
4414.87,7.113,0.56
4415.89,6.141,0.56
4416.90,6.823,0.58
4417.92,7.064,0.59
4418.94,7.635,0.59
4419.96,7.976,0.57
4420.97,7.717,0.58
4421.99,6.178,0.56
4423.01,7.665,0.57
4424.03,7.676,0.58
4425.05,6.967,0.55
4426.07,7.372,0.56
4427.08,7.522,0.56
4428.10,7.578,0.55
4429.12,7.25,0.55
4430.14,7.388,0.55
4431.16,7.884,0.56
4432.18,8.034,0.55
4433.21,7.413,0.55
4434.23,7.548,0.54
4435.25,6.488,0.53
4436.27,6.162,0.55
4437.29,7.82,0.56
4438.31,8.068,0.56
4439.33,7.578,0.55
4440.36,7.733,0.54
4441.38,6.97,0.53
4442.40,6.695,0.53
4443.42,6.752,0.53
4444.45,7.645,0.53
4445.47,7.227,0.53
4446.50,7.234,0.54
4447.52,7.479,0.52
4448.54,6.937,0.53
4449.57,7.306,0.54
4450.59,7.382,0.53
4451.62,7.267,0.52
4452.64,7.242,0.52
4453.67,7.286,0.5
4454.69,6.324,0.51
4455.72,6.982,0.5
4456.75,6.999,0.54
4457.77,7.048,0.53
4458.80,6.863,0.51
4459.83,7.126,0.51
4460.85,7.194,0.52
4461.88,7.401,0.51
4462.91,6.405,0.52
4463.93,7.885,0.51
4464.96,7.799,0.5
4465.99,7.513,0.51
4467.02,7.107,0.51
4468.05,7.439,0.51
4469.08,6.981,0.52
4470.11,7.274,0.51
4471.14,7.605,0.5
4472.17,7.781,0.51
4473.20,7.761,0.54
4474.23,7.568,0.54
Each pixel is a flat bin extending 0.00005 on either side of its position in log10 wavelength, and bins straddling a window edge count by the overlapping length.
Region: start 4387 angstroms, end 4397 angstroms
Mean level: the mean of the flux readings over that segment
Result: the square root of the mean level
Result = 2.63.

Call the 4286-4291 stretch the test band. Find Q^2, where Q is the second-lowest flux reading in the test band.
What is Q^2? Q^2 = 25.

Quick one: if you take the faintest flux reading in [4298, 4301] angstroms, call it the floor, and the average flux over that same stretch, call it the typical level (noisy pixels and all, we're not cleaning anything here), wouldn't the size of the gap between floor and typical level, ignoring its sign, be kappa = 0.26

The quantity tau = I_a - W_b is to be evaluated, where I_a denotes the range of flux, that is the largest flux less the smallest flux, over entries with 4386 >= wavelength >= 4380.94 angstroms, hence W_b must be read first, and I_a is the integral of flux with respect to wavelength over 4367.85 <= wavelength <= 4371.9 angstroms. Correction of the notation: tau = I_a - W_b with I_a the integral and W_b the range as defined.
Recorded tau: 22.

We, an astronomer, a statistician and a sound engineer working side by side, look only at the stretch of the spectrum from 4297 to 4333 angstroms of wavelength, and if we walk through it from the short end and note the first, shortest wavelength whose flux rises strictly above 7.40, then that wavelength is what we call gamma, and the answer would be 4317.36 angstroms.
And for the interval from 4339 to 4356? 4346.28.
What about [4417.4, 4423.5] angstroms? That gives 4418.94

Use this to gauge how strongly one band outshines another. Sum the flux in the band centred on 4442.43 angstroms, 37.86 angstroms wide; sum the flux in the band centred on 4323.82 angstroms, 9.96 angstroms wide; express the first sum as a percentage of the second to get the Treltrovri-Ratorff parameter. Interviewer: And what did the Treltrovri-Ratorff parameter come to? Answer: 416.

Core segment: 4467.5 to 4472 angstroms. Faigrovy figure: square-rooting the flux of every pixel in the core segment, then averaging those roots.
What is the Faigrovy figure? 2.71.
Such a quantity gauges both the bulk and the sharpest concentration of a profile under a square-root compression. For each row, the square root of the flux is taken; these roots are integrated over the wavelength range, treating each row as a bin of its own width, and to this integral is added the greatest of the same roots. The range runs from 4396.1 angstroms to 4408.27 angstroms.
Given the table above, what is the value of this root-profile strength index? 34.7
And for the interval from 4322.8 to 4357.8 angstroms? 93.4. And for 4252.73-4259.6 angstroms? 20.5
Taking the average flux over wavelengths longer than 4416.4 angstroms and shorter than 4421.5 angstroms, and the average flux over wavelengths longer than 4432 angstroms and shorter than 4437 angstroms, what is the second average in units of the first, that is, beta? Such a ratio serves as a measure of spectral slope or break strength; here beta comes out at 1.0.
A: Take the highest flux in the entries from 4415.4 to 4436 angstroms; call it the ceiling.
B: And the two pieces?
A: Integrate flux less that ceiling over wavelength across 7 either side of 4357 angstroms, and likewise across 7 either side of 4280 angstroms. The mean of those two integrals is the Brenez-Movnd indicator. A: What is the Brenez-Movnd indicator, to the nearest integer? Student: -17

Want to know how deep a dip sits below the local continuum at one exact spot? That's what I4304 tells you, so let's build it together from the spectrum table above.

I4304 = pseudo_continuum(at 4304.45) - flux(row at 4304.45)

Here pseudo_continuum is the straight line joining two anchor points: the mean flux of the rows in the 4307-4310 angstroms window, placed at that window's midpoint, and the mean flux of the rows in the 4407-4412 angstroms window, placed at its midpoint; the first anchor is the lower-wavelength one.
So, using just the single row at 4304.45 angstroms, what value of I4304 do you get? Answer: -1.9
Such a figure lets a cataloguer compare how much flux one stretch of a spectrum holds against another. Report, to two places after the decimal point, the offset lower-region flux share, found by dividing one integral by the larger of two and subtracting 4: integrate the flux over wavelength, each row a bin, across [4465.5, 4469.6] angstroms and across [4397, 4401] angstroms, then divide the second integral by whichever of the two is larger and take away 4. -3.04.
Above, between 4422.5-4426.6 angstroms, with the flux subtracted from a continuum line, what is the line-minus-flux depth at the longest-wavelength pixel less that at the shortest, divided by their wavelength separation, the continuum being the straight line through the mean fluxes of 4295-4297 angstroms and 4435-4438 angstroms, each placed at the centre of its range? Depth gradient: 0.10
